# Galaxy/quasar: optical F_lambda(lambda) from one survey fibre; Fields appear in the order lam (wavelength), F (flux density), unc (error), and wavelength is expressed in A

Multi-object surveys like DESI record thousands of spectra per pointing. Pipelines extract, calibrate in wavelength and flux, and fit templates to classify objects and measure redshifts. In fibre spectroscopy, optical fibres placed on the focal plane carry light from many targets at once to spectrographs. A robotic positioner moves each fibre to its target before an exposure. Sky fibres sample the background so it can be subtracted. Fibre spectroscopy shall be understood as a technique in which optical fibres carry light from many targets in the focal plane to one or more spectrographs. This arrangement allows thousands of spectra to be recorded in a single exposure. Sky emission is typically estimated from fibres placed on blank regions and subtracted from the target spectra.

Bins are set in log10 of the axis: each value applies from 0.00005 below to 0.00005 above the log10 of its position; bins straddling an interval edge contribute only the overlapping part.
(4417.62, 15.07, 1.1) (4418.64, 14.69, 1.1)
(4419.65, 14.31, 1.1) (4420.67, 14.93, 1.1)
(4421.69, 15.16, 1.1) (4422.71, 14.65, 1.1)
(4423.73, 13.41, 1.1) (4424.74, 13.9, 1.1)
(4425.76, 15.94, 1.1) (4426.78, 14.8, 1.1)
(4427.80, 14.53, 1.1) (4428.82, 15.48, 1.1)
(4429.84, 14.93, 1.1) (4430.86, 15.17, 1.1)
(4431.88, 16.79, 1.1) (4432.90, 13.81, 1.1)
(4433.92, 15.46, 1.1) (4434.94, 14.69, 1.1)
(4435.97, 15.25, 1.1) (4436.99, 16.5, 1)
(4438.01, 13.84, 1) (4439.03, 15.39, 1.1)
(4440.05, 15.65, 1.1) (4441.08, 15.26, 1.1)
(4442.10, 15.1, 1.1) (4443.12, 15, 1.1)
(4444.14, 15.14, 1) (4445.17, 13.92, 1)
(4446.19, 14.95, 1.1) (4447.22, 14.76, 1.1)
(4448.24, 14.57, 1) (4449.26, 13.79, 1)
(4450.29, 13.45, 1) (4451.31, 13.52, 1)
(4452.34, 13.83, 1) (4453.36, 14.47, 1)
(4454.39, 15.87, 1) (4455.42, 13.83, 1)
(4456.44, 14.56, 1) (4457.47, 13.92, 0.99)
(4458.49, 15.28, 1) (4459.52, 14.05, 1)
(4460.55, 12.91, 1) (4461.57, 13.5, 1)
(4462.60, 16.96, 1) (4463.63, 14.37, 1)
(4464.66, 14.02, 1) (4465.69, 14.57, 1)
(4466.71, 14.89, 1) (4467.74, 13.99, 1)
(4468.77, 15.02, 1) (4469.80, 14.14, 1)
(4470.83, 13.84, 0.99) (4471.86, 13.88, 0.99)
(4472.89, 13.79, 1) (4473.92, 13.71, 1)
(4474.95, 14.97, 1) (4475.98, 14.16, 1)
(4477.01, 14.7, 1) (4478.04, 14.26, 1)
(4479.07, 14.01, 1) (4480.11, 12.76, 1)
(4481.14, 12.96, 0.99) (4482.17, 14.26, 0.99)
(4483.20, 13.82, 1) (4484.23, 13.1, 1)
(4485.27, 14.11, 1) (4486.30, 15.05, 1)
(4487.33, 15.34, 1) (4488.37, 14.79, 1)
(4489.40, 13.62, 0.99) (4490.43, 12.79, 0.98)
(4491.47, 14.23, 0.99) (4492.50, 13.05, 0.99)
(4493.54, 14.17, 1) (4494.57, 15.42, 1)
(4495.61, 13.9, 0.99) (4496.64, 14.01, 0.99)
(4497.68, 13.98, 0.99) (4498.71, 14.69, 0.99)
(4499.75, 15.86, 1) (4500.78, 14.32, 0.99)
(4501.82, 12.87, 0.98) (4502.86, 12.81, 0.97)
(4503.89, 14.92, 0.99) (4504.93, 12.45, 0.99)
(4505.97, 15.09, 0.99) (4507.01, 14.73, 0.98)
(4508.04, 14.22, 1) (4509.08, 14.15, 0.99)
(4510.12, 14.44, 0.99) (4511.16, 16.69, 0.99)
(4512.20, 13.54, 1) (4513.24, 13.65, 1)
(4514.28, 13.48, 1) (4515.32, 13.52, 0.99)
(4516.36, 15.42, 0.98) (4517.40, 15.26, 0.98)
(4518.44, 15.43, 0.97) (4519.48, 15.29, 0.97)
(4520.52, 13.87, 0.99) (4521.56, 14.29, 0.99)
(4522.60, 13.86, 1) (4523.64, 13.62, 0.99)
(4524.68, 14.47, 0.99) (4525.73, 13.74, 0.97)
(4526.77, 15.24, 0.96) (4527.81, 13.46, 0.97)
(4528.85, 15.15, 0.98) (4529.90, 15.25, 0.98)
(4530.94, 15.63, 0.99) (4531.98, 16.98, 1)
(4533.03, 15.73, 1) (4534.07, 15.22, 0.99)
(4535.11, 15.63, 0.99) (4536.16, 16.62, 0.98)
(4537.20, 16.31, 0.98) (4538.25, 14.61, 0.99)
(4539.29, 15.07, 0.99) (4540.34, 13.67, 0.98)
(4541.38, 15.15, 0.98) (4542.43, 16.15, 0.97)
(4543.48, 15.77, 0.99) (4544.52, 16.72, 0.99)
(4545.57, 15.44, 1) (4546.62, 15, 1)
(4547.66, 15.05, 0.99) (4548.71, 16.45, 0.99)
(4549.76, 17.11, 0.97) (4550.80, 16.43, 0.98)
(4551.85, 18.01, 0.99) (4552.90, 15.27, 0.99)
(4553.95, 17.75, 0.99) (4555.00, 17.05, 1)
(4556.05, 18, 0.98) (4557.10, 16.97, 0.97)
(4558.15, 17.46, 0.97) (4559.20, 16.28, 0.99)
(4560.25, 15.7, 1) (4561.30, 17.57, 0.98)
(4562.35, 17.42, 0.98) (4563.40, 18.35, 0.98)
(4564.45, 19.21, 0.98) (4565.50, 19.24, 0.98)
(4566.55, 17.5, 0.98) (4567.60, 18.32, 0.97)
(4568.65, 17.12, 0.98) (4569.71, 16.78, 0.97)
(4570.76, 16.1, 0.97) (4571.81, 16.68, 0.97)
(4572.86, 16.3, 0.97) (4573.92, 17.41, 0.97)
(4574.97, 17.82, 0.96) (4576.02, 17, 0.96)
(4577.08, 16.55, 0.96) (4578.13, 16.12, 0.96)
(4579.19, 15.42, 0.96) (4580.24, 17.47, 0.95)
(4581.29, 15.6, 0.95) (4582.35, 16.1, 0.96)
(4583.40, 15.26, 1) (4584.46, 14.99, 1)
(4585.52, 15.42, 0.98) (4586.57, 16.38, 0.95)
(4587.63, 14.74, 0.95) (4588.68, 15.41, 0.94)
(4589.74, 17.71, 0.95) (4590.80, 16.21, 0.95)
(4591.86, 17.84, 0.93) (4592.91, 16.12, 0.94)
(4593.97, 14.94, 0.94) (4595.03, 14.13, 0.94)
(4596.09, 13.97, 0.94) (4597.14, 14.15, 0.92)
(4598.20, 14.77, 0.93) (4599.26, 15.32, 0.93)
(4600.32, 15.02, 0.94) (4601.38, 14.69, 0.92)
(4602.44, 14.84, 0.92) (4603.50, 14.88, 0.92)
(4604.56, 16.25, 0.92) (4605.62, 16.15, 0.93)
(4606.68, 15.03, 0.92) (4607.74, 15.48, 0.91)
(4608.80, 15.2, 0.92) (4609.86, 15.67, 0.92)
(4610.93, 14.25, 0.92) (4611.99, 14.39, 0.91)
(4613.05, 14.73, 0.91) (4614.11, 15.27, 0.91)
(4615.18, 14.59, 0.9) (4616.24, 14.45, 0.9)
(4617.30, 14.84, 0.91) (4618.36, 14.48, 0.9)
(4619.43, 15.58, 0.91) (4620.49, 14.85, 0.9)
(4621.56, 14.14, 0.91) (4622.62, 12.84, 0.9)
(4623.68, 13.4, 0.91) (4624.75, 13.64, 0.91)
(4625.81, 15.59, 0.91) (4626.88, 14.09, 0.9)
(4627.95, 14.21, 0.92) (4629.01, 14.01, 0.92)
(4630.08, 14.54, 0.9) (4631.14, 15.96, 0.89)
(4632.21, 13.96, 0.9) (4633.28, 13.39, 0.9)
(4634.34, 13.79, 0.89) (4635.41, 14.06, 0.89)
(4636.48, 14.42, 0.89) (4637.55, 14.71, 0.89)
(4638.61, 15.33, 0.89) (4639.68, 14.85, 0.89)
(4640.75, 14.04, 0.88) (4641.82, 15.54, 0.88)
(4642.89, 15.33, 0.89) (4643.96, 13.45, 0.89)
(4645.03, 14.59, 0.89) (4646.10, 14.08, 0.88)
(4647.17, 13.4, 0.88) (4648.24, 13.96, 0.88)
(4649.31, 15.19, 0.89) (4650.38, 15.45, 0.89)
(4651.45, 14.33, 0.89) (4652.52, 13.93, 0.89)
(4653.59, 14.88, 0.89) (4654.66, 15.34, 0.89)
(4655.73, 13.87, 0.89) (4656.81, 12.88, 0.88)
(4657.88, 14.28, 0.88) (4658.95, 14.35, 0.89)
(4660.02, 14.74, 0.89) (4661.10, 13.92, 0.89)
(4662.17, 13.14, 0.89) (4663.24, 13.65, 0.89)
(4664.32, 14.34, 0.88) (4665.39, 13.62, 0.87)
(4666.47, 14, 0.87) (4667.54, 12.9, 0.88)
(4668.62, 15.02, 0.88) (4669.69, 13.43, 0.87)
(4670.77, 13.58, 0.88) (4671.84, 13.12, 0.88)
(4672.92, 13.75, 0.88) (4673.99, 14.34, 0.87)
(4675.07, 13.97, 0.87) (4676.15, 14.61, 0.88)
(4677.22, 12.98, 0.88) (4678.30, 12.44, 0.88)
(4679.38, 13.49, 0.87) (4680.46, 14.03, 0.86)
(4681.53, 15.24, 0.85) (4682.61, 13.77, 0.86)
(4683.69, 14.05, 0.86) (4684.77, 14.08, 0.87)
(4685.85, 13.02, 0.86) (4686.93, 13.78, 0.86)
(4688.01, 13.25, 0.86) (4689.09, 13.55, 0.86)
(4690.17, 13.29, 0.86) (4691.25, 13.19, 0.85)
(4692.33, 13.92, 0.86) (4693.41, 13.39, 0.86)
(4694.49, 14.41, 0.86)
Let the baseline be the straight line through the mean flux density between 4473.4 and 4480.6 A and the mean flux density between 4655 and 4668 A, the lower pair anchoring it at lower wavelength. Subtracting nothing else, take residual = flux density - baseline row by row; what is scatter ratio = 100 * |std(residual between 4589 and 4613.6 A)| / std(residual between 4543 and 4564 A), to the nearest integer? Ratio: 98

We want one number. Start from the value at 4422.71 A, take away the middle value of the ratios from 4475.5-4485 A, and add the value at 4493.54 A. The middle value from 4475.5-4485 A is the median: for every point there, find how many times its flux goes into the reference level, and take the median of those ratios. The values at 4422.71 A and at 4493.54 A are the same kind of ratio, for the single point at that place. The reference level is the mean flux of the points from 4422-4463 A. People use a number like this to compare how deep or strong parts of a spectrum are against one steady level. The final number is 0.99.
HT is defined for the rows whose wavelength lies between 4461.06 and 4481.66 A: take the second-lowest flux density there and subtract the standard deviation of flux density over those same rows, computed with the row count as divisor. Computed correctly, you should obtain 12.1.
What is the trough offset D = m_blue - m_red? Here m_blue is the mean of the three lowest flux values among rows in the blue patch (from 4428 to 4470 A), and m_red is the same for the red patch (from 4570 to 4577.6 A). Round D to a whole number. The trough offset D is -3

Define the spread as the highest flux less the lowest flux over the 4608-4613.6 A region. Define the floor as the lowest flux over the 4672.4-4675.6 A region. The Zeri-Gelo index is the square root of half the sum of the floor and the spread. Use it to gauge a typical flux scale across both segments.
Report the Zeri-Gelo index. 2.75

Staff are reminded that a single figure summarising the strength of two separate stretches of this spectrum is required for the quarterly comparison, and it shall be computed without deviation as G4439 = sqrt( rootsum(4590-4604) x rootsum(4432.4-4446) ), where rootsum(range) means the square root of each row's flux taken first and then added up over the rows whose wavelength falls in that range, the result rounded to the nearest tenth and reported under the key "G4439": 50.4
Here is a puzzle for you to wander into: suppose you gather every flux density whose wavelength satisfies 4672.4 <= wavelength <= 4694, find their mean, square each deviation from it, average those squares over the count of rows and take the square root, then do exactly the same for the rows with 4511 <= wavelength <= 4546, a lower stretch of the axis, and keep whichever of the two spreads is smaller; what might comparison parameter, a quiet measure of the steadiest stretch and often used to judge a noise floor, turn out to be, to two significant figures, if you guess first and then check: 0.61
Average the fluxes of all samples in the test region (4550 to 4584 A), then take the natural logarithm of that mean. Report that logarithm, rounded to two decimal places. 2.83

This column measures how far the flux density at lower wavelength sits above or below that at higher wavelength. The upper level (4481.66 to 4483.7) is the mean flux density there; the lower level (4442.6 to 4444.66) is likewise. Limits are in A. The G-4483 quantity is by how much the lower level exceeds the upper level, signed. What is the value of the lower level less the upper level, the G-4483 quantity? 1.0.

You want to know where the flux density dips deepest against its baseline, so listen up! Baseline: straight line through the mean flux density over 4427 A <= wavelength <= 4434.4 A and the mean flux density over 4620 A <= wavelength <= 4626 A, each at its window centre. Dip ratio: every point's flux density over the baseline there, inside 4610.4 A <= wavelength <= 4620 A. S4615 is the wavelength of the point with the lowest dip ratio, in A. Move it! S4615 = 4610.93 A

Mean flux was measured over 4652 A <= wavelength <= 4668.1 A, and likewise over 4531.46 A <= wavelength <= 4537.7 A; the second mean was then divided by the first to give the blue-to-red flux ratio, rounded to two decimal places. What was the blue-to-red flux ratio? 1.15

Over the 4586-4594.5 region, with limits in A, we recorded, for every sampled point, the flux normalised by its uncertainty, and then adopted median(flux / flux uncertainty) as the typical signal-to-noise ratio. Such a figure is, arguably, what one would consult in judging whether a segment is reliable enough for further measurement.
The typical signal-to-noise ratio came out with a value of 17.1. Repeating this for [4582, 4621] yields 16.2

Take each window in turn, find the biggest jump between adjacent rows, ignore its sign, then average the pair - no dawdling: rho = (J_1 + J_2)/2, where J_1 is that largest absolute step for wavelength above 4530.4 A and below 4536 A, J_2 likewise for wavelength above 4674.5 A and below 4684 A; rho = 1.49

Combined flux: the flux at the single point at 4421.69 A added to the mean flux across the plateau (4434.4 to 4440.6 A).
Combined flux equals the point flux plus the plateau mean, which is 30.4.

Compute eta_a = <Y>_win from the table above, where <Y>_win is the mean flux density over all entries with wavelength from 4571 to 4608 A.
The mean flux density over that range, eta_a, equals 15.8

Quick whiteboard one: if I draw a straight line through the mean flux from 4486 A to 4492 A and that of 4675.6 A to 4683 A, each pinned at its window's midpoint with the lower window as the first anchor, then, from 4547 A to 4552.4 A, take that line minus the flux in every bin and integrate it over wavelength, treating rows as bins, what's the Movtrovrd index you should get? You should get -13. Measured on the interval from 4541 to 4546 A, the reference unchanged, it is -9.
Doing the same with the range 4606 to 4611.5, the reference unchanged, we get -6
